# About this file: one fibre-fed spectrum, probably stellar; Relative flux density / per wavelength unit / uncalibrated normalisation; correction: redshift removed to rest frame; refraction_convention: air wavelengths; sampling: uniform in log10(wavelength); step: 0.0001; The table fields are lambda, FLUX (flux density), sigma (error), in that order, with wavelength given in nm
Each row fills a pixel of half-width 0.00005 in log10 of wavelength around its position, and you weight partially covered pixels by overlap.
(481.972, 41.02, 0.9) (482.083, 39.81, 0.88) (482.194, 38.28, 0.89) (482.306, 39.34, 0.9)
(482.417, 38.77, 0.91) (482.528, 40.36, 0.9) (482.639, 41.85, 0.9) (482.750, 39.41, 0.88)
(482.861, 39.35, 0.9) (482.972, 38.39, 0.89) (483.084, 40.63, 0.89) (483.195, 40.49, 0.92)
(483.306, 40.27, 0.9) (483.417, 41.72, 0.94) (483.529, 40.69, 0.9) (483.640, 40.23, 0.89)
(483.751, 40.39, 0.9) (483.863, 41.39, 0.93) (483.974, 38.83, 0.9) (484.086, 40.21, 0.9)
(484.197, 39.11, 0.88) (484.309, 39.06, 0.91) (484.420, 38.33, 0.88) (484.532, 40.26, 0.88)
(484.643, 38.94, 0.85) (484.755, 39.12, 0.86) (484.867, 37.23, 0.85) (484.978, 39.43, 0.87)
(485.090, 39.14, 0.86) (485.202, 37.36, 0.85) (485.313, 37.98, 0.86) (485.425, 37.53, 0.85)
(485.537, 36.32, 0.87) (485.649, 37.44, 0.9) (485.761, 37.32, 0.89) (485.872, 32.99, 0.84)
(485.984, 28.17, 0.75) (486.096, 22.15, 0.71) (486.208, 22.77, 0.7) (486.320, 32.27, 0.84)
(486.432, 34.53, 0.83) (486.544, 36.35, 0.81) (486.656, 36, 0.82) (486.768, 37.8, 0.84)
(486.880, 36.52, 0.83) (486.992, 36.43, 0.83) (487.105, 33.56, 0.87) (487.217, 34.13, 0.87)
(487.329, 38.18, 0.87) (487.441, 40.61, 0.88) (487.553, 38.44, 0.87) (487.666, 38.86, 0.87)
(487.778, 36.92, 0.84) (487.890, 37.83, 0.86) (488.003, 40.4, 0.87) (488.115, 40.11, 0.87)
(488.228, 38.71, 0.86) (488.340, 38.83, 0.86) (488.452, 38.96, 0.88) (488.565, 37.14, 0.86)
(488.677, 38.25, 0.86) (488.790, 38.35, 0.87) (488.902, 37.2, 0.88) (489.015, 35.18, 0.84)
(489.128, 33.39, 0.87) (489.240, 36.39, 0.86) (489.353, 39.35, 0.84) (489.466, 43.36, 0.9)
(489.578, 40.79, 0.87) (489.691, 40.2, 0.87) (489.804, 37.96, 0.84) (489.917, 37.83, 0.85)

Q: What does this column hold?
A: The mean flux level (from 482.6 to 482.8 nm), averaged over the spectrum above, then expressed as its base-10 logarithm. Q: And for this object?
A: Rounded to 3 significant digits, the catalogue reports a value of 1.61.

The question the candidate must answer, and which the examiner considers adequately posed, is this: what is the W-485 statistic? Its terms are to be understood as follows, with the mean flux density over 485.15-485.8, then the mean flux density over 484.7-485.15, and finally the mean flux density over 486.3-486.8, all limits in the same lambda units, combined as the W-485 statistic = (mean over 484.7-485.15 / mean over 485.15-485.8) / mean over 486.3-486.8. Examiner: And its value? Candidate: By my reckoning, 0.029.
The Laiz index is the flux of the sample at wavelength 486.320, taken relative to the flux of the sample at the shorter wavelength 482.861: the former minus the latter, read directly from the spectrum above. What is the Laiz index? -7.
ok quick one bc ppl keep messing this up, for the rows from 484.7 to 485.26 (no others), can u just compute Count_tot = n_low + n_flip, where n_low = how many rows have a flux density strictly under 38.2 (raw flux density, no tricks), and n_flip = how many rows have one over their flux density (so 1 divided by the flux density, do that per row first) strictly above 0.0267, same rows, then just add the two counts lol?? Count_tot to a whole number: 4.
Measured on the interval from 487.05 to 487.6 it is 5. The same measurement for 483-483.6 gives 0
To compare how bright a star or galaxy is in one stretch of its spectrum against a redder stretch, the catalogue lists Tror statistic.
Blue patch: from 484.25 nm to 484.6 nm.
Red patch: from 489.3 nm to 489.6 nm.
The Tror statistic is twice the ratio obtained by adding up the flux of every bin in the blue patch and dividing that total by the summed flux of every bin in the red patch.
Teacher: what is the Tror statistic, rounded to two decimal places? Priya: 1.91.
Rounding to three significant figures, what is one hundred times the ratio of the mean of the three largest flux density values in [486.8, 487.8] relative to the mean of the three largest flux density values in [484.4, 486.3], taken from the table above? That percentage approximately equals 99.2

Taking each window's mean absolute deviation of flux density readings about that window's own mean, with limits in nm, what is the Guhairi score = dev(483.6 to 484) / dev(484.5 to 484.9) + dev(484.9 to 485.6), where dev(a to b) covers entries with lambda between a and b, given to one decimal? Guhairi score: 1.7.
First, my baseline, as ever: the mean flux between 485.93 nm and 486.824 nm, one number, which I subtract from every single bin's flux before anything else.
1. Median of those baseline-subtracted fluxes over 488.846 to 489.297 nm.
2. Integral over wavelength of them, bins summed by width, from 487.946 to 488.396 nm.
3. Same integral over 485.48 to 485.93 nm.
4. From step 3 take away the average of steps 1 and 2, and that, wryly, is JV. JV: -2.0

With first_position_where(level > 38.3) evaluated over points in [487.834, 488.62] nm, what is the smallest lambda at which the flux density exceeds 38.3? 488.003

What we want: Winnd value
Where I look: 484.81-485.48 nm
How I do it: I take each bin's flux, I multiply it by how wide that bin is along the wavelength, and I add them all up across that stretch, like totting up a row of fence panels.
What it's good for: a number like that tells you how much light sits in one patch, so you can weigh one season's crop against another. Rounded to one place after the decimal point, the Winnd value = 25.5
